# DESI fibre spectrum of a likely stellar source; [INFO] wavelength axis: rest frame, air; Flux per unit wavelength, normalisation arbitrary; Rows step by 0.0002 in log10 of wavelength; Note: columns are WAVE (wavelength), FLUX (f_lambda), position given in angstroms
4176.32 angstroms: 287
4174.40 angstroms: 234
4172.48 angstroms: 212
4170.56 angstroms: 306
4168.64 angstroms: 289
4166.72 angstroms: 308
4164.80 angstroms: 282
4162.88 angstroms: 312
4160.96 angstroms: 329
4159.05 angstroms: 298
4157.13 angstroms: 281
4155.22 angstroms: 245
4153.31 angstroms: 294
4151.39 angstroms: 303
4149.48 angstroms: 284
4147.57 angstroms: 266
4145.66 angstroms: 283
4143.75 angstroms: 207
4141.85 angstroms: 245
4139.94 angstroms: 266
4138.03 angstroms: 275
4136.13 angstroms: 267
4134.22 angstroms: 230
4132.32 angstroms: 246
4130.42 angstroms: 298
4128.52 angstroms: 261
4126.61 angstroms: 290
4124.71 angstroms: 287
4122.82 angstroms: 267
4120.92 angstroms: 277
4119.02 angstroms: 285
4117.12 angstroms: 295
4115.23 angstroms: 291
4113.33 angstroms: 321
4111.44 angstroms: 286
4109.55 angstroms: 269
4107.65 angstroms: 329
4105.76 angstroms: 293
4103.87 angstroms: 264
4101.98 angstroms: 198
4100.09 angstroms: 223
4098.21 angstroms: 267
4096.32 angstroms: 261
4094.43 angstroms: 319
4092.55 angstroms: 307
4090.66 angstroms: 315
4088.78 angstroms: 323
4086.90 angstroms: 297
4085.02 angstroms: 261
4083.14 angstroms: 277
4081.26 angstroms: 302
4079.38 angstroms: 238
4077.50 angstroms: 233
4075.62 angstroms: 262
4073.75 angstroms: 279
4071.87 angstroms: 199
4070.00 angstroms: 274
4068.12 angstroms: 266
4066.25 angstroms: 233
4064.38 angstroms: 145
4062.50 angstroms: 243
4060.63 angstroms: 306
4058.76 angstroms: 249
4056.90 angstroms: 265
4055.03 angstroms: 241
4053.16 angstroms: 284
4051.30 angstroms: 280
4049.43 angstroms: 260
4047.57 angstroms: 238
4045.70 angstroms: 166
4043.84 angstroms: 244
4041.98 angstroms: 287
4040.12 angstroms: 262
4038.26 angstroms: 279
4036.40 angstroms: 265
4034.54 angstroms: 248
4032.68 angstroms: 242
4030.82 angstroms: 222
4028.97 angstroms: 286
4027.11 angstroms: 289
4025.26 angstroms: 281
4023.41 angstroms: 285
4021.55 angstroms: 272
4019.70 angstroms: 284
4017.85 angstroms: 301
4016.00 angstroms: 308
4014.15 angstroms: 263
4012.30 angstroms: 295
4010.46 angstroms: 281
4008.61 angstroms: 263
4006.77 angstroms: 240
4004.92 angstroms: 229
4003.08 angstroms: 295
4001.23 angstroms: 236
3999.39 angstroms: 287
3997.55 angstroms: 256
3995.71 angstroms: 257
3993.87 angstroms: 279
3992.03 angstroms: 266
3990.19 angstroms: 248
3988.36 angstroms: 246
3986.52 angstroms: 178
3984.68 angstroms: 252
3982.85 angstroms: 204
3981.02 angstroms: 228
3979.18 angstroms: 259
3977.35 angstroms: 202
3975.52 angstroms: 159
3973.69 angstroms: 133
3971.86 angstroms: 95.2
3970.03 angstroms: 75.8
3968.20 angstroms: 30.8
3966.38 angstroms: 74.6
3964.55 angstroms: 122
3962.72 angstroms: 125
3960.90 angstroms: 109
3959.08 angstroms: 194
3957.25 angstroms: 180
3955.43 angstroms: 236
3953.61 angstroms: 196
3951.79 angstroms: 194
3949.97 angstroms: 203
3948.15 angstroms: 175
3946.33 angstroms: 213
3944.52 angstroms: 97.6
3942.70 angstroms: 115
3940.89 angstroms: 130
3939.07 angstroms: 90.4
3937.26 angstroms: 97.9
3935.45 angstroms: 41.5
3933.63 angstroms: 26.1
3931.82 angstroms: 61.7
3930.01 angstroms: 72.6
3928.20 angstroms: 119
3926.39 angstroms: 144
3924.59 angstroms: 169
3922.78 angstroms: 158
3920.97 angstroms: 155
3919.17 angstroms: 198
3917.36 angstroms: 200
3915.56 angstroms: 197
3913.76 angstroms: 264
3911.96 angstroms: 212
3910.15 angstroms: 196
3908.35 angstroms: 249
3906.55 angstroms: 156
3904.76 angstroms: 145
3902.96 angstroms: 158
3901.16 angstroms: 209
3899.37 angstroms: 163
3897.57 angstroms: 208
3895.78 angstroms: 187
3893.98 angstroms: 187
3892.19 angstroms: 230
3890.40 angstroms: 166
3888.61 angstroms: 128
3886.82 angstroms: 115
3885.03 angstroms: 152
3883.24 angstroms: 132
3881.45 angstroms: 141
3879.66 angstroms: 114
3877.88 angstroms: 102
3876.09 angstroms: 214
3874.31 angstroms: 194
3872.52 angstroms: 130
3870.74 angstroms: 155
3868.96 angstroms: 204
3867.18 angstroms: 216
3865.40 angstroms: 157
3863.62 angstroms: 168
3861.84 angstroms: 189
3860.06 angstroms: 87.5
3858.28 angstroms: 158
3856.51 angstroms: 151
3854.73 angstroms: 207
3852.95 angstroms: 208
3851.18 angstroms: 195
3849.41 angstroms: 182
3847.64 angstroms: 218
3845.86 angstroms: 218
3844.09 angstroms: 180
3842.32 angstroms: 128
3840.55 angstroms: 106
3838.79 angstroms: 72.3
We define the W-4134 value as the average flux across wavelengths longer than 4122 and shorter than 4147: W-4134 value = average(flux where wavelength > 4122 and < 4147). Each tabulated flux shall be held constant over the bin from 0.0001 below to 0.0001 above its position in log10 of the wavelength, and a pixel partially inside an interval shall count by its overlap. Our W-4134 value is 263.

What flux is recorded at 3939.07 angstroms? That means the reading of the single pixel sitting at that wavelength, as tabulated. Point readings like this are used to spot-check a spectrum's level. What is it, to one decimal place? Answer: 90.4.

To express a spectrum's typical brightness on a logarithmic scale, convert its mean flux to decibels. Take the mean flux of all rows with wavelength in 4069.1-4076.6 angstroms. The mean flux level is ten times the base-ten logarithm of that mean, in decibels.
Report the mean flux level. 24.0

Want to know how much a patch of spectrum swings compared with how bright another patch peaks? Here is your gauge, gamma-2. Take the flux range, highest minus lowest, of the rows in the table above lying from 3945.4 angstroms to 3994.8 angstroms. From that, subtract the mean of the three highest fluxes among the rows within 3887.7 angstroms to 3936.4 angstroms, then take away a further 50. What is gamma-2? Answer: -49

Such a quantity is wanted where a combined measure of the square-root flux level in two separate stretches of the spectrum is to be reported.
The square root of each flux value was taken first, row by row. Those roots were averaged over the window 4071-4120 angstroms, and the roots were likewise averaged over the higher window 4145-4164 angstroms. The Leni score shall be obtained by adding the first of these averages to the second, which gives 33.6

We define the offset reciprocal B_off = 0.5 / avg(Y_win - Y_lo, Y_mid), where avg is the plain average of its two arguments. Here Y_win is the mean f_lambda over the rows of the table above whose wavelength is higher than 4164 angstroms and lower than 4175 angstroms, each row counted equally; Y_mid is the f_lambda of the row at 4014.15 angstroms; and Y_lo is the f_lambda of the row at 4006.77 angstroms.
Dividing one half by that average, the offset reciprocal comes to 0.0034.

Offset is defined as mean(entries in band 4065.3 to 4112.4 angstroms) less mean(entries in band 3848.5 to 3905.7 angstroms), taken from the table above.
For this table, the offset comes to 104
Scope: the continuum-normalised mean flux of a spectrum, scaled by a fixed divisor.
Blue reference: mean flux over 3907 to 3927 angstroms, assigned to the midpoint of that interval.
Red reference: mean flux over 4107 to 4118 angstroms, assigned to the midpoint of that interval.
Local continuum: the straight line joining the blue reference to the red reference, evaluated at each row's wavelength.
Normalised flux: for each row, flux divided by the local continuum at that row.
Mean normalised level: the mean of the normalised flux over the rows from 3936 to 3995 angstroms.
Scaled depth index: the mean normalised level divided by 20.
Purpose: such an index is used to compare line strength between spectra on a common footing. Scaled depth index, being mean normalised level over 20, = 0.0381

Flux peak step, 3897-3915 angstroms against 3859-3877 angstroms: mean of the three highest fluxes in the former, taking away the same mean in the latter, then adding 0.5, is 31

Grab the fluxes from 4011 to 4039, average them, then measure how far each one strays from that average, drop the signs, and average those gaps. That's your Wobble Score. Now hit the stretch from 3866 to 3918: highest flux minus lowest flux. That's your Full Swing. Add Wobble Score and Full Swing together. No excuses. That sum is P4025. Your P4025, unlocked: 180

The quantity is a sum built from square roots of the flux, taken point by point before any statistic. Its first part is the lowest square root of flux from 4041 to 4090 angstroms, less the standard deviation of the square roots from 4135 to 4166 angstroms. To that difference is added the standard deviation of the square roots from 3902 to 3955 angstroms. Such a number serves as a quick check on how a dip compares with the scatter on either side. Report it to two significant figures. 14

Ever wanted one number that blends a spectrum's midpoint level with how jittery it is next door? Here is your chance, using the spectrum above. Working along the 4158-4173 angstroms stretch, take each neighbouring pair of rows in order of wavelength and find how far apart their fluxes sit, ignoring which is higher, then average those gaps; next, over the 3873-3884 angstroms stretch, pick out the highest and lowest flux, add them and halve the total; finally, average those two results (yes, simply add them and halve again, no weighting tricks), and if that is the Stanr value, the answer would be 96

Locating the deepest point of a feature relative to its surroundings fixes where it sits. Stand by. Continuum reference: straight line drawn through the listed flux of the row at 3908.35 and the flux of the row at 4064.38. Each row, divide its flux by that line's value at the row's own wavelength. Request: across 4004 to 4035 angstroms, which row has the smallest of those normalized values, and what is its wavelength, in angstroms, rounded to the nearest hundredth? 4004.92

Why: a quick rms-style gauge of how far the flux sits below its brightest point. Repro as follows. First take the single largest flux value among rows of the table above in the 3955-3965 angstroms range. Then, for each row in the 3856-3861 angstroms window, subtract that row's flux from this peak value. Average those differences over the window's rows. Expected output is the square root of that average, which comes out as 10.2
